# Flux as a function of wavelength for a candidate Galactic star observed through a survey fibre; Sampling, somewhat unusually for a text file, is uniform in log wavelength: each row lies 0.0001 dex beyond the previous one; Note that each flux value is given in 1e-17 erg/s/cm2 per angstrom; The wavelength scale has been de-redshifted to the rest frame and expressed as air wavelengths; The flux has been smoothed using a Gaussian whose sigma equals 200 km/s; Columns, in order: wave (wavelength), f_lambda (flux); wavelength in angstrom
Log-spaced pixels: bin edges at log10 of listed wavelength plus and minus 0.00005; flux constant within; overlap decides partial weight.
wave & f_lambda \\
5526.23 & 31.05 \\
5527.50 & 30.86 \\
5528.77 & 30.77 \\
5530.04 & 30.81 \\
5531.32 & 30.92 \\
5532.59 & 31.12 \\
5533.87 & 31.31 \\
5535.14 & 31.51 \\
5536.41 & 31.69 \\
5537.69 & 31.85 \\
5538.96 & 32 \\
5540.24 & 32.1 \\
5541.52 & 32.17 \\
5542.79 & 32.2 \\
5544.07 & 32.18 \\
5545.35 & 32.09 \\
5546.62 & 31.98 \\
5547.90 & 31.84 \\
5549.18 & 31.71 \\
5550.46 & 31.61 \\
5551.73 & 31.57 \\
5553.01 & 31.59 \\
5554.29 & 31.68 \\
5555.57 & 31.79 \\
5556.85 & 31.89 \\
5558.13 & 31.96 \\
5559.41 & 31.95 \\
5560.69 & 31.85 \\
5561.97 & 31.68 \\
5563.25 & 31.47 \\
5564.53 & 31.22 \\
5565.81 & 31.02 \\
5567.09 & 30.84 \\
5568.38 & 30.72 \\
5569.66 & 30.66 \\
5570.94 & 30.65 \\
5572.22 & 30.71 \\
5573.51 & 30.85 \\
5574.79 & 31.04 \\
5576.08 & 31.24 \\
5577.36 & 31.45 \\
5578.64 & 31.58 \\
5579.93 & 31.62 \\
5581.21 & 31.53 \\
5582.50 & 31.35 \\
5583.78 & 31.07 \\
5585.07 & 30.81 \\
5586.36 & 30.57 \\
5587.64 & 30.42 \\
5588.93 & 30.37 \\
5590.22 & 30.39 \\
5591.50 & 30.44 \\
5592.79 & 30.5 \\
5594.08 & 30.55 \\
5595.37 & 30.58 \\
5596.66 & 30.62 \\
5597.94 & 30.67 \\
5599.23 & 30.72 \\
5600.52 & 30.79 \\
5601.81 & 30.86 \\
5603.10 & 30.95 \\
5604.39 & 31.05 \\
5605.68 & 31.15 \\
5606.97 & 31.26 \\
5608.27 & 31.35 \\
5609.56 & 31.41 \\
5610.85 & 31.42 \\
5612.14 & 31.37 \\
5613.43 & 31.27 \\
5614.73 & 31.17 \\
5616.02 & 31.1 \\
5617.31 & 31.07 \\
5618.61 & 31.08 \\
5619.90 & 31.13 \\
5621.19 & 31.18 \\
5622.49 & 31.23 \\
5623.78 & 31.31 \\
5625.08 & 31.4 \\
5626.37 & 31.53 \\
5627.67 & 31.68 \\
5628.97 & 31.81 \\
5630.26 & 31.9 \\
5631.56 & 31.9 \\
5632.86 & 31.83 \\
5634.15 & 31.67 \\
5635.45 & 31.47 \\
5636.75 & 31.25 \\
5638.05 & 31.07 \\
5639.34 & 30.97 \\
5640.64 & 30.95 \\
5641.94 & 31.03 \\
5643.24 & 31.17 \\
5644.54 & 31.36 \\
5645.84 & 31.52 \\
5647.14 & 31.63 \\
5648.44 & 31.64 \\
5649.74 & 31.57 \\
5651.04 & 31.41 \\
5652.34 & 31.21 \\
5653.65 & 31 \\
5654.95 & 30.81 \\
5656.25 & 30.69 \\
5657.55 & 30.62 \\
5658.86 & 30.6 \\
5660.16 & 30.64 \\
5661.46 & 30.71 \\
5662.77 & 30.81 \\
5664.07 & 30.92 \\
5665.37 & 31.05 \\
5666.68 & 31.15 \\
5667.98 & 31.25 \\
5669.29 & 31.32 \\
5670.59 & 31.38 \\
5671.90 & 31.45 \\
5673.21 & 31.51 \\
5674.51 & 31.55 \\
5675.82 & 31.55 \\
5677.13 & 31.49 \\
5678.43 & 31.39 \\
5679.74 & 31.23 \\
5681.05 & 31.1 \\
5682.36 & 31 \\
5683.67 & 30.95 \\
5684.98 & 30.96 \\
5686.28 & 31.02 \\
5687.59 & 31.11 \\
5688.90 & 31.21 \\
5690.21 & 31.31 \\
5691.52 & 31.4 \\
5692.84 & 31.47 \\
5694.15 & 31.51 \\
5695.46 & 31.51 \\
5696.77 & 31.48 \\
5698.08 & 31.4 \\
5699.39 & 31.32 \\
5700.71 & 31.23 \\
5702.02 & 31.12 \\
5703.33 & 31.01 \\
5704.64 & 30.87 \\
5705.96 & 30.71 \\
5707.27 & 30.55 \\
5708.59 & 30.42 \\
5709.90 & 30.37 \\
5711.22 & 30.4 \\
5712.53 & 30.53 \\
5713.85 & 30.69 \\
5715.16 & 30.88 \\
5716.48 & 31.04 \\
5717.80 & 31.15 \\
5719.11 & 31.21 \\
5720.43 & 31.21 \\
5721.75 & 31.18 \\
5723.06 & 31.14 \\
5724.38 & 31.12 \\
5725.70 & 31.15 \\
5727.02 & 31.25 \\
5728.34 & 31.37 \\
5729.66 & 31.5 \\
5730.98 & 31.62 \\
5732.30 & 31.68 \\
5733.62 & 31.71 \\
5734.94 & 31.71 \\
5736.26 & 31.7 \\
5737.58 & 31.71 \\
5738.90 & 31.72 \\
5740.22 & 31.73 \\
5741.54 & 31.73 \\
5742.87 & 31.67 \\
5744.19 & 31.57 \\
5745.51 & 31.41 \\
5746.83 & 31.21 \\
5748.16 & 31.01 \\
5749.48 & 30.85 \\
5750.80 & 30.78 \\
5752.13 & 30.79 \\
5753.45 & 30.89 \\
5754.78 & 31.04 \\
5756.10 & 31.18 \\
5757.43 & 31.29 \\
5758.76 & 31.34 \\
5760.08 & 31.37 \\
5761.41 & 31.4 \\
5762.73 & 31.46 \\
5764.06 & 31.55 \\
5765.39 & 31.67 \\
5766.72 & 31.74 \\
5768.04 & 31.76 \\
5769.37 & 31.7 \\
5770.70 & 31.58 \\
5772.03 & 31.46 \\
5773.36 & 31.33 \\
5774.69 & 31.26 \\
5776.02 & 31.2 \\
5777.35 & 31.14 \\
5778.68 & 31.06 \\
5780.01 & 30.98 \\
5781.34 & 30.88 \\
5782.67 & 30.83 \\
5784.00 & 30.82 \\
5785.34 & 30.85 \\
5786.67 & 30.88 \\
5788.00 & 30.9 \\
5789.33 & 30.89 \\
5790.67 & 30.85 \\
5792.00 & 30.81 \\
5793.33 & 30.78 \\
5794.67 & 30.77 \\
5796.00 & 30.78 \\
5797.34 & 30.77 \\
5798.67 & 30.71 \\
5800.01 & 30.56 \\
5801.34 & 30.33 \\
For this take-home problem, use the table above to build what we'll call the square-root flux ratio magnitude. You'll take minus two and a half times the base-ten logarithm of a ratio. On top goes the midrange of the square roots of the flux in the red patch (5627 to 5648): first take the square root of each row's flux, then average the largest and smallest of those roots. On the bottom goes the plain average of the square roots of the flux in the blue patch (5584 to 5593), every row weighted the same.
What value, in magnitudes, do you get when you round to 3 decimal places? -0.016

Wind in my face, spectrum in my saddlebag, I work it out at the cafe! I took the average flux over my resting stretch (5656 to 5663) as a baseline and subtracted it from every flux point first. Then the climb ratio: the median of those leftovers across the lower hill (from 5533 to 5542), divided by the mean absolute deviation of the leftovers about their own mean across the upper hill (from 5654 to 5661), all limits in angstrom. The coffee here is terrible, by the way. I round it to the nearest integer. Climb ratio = 19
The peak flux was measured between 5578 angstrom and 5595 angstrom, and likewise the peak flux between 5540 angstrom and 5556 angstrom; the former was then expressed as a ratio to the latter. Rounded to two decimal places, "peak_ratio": 0.98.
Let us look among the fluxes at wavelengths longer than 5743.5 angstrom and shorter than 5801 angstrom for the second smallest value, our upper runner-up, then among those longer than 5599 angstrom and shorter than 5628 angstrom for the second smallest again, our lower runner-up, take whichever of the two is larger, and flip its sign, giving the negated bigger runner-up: -30.79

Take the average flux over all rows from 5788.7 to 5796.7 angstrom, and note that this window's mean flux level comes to 30.8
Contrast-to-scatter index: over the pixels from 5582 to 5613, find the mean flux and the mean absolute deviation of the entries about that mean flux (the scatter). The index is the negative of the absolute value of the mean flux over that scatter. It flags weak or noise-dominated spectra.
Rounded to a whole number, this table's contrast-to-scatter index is -98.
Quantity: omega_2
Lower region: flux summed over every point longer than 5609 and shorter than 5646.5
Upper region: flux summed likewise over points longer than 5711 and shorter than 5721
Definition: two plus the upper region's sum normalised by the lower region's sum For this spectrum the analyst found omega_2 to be 2.27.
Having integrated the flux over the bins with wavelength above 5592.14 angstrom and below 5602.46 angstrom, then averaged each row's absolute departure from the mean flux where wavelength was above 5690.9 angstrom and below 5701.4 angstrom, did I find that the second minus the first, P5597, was -316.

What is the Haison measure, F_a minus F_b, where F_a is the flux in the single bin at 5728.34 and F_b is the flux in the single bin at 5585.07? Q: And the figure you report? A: 0.6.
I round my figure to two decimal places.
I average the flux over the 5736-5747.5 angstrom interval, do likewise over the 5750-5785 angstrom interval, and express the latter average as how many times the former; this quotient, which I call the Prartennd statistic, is 0.99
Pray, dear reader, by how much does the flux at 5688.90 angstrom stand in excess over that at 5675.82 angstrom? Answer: -0.34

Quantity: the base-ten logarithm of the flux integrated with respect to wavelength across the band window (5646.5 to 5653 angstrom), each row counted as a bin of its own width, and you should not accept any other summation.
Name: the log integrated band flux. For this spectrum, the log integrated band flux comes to 2.31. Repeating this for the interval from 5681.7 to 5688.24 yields 2.31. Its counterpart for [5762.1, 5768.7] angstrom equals 2.32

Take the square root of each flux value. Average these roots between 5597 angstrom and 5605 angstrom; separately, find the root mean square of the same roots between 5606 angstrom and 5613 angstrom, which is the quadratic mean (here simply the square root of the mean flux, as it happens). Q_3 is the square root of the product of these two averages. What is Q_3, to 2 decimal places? 5.58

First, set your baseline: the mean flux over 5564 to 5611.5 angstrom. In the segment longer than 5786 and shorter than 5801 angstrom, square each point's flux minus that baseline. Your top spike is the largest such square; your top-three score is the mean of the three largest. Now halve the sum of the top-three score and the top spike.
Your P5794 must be 0.10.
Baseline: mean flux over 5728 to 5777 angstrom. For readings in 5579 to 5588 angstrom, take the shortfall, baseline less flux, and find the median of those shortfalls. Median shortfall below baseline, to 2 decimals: 0.35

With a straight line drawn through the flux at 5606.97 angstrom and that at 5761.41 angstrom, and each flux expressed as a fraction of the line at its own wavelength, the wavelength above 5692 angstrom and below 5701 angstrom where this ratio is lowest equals 5700.71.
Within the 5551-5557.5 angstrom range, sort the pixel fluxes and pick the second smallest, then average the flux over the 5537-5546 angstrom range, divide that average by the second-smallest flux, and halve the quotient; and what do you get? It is 0.508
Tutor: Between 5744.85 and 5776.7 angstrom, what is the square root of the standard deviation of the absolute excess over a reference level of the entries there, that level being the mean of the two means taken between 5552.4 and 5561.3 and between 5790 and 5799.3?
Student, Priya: 0.41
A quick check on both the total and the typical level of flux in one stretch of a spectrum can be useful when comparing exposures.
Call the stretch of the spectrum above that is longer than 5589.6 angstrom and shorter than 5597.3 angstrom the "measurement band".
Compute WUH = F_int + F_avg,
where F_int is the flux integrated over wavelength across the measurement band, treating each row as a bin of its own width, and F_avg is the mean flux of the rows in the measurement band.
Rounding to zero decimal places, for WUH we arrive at 266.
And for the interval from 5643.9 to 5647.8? 154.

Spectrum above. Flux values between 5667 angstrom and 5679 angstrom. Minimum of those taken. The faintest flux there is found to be 31.25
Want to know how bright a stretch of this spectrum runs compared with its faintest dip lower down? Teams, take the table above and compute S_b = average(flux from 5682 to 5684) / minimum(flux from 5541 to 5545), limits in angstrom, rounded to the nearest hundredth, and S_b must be 0.96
